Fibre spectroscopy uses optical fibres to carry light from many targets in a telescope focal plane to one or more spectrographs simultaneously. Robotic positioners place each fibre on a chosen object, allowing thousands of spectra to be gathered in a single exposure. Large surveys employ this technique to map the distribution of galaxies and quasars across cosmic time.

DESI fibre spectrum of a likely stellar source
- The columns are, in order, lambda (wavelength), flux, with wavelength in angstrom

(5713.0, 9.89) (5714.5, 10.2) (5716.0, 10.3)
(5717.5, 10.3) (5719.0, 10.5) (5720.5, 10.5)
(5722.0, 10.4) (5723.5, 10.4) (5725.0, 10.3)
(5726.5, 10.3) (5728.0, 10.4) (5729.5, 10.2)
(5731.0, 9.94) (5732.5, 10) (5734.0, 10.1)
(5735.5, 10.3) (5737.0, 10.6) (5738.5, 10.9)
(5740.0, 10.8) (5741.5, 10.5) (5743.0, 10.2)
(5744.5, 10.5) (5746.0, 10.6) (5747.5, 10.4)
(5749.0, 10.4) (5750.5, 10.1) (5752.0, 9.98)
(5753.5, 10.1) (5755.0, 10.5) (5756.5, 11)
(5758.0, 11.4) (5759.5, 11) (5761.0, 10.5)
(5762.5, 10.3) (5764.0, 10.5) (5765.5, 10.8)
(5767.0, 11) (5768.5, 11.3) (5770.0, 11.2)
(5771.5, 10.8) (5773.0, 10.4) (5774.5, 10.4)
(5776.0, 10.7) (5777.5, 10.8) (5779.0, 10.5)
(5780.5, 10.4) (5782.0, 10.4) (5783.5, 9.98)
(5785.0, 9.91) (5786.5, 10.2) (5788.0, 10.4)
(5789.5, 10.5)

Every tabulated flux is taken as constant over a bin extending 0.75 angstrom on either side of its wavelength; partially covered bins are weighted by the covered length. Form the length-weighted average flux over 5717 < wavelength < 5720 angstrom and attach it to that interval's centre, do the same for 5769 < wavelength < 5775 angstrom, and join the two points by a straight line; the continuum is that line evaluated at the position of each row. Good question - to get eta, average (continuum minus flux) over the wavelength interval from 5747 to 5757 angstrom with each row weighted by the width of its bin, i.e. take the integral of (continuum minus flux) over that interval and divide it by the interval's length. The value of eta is 0.28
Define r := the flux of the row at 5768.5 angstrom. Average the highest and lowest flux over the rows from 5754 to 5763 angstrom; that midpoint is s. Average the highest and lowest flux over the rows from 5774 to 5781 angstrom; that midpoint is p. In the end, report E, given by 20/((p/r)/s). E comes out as 231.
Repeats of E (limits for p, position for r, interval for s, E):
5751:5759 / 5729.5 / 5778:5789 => 195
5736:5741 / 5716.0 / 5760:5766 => 202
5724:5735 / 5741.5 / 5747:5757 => 217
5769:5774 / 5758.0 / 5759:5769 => 228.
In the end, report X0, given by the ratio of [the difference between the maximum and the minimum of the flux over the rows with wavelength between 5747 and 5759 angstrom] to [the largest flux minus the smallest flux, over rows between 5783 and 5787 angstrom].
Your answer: 4.9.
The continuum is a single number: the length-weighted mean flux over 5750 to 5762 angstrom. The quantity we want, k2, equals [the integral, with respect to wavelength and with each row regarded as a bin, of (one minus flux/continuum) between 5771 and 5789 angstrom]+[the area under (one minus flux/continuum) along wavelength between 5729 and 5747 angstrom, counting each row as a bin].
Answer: 0.61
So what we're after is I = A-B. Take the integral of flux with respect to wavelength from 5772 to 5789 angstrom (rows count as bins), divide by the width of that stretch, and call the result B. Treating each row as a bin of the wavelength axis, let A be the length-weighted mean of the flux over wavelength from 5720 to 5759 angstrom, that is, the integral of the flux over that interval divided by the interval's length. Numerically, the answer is 0.0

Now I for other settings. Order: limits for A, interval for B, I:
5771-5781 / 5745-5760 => 0.0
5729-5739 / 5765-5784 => -0.4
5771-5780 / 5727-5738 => 0.4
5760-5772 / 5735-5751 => 0.3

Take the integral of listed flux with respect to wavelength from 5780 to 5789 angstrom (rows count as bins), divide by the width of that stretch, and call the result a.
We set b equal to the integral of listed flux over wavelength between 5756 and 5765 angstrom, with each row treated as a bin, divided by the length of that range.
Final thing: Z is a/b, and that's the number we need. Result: 0.95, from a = 10.2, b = 10.8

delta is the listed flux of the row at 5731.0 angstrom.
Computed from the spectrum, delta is 9.94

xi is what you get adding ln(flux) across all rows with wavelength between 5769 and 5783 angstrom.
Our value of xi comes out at 21.26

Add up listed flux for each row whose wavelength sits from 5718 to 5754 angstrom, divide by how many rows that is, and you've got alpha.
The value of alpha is 10.4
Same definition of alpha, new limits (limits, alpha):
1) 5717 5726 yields 10.4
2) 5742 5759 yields 10.5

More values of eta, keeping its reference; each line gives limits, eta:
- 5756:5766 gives -0.11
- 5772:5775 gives 0.31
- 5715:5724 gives 0.03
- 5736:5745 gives -0.03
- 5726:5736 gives 0.32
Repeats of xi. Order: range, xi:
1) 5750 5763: 21.19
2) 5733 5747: 21.16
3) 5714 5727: 21.04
